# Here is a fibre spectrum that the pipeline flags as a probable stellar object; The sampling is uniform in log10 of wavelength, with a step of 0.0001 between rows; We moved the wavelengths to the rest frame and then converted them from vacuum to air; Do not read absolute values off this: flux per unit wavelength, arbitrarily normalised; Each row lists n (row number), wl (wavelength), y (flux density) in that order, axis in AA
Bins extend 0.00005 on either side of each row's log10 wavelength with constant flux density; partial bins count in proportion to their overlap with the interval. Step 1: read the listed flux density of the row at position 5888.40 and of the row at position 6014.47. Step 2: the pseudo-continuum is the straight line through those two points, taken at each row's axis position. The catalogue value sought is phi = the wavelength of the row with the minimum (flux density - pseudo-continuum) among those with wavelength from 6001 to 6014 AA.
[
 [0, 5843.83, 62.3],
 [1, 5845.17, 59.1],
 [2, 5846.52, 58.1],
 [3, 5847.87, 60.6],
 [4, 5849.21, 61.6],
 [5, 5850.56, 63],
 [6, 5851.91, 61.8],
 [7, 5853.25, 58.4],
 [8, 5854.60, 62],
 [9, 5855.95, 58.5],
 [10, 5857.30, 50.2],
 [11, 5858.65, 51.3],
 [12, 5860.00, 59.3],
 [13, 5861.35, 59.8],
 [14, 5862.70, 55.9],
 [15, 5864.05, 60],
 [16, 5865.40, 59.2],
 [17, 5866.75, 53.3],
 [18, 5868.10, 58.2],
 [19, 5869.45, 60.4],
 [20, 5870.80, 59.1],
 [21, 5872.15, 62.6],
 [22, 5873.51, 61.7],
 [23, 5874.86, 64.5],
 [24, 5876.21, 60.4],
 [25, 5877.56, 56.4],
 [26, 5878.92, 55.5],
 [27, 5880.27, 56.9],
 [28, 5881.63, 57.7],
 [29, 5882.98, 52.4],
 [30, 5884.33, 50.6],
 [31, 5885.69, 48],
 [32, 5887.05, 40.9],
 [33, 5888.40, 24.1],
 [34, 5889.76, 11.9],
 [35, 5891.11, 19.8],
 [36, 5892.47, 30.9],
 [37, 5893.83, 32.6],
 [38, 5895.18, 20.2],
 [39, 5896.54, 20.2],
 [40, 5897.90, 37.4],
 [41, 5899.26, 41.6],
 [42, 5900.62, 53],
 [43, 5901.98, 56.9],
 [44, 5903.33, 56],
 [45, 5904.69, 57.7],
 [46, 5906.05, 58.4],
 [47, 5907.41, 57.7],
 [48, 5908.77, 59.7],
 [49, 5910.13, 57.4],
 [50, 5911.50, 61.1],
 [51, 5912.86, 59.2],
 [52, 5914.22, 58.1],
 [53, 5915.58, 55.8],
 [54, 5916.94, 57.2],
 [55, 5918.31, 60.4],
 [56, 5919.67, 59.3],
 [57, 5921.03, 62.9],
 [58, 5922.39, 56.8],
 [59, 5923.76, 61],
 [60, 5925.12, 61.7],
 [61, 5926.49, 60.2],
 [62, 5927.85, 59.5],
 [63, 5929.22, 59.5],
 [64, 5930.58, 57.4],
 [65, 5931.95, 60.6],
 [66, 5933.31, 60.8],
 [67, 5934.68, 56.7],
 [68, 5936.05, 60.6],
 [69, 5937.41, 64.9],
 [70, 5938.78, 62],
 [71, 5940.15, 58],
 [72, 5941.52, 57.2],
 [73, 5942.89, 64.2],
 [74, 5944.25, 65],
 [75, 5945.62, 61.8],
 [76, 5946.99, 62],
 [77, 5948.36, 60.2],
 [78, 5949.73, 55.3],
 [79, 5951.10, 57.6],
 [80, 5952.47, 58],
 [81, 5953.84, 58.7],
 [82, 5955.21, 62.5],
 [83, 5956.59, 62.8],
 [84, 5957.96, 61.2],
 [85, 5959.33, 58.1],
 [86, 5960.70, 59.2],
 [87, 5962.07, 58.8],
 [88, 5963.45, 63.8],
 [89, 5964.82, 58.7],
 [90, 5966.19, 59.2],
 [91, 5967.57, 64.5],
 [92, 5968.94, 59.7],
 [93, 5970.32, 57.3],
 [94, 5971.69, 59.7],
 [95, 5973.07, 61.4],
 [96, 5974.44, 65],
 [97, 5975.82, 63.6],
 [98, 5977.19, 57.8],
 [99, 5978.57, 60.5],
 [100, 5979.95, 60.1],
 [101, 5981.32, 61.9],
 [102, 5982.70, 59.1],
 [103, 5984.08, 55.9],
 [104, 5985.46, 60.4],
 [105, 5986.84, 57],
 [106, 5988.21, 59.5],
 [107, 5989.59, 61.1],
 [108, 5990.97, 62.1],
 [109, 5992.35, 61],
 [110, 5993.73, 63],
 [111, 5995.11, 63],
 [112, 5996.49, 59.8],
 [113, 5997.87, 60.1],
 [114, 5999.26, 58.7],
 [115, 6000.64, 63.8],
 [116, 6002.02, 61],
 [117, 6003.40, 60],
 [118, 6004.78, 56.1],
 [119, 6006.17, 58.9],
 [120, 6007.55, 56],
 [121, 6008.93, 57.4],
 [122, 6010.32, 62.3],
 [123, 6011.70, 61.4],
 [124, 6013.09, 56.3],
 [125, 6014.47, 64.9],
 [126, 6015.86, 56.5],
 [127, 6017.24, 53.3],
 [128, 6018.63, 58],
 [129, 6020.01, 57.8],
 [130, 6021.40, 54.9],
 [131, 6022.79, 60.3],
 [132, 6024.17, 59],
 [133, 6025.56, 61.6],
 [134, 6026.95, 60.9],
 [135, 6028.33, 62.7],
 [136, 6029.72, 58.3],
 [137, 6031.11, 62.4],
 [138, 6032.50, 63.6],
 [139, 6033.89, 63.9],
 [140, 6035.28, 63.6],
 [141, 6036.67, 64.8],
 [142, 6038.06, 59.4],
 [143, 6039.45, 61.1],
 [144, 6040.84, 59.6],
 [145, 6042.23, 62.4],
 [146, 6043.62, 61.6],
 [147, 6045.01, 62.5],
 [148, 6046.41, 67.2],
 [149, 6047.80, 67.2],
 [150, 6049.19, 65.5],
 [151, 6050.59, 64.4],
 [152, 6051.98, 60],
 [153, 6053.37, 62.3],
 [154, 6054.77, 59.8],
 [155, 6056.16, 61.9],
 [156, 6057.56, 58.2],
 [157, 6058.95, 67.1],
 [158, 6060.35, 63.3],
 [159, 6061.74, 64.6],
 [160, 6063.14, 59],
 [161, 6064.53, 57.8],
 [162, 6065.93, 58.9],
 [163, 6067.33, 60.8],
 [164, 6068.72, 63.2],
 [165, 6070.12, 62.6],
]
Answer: 6013.09 AA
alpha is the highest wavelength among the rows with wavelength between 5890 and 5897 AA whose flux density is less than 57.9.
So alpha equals 5896.54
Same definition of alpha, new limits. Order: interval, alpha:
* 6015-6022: 6021.40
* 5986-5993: 5986.84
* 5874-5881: 5880.27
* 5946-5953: 5951.10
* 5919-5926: 5922.39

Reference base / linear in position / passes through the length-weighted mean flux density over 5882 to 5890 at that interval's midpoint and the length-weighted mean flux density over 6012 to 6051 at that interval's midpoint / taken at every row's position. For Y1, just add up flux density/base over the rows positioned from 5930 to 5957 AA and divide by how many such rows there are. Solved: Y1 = 1.24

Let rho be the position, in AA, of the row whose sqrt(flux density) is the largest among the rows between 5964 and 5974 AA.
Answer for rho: 5967.57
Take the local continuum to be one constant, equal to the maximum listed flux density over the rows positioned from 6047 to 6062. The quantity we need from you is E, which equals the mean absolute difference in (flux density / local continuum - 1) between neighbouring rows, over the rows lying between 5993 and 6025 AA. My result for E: 0.048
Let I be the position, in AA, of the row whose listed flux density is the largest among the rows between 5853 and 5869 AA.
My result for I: 5854.60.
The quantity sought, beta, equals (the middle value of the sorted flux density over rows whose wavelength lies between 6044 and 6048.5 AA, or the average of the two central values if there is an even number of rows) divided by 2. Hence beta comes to 33.6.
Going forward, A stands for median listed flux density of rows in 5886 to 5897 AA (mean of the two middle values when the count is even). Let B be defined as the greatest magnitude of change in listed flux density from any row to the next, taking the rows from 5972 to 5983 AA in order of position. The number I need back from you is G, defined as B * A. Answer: 128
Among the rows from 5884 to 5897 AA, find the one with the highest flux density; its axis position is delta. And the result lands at 5884.33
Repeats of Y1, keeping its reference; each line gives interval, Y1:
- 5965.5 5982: 1.15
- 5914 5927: 1.31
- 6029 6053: 1.00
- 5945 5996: 1.15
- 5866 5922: 1.22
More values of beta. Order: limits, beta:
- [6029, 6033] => 31.2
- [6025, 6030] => 30.6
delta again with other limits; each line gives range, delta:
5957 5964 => 5963.45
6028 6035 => 6033.89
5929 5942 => 5937.41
